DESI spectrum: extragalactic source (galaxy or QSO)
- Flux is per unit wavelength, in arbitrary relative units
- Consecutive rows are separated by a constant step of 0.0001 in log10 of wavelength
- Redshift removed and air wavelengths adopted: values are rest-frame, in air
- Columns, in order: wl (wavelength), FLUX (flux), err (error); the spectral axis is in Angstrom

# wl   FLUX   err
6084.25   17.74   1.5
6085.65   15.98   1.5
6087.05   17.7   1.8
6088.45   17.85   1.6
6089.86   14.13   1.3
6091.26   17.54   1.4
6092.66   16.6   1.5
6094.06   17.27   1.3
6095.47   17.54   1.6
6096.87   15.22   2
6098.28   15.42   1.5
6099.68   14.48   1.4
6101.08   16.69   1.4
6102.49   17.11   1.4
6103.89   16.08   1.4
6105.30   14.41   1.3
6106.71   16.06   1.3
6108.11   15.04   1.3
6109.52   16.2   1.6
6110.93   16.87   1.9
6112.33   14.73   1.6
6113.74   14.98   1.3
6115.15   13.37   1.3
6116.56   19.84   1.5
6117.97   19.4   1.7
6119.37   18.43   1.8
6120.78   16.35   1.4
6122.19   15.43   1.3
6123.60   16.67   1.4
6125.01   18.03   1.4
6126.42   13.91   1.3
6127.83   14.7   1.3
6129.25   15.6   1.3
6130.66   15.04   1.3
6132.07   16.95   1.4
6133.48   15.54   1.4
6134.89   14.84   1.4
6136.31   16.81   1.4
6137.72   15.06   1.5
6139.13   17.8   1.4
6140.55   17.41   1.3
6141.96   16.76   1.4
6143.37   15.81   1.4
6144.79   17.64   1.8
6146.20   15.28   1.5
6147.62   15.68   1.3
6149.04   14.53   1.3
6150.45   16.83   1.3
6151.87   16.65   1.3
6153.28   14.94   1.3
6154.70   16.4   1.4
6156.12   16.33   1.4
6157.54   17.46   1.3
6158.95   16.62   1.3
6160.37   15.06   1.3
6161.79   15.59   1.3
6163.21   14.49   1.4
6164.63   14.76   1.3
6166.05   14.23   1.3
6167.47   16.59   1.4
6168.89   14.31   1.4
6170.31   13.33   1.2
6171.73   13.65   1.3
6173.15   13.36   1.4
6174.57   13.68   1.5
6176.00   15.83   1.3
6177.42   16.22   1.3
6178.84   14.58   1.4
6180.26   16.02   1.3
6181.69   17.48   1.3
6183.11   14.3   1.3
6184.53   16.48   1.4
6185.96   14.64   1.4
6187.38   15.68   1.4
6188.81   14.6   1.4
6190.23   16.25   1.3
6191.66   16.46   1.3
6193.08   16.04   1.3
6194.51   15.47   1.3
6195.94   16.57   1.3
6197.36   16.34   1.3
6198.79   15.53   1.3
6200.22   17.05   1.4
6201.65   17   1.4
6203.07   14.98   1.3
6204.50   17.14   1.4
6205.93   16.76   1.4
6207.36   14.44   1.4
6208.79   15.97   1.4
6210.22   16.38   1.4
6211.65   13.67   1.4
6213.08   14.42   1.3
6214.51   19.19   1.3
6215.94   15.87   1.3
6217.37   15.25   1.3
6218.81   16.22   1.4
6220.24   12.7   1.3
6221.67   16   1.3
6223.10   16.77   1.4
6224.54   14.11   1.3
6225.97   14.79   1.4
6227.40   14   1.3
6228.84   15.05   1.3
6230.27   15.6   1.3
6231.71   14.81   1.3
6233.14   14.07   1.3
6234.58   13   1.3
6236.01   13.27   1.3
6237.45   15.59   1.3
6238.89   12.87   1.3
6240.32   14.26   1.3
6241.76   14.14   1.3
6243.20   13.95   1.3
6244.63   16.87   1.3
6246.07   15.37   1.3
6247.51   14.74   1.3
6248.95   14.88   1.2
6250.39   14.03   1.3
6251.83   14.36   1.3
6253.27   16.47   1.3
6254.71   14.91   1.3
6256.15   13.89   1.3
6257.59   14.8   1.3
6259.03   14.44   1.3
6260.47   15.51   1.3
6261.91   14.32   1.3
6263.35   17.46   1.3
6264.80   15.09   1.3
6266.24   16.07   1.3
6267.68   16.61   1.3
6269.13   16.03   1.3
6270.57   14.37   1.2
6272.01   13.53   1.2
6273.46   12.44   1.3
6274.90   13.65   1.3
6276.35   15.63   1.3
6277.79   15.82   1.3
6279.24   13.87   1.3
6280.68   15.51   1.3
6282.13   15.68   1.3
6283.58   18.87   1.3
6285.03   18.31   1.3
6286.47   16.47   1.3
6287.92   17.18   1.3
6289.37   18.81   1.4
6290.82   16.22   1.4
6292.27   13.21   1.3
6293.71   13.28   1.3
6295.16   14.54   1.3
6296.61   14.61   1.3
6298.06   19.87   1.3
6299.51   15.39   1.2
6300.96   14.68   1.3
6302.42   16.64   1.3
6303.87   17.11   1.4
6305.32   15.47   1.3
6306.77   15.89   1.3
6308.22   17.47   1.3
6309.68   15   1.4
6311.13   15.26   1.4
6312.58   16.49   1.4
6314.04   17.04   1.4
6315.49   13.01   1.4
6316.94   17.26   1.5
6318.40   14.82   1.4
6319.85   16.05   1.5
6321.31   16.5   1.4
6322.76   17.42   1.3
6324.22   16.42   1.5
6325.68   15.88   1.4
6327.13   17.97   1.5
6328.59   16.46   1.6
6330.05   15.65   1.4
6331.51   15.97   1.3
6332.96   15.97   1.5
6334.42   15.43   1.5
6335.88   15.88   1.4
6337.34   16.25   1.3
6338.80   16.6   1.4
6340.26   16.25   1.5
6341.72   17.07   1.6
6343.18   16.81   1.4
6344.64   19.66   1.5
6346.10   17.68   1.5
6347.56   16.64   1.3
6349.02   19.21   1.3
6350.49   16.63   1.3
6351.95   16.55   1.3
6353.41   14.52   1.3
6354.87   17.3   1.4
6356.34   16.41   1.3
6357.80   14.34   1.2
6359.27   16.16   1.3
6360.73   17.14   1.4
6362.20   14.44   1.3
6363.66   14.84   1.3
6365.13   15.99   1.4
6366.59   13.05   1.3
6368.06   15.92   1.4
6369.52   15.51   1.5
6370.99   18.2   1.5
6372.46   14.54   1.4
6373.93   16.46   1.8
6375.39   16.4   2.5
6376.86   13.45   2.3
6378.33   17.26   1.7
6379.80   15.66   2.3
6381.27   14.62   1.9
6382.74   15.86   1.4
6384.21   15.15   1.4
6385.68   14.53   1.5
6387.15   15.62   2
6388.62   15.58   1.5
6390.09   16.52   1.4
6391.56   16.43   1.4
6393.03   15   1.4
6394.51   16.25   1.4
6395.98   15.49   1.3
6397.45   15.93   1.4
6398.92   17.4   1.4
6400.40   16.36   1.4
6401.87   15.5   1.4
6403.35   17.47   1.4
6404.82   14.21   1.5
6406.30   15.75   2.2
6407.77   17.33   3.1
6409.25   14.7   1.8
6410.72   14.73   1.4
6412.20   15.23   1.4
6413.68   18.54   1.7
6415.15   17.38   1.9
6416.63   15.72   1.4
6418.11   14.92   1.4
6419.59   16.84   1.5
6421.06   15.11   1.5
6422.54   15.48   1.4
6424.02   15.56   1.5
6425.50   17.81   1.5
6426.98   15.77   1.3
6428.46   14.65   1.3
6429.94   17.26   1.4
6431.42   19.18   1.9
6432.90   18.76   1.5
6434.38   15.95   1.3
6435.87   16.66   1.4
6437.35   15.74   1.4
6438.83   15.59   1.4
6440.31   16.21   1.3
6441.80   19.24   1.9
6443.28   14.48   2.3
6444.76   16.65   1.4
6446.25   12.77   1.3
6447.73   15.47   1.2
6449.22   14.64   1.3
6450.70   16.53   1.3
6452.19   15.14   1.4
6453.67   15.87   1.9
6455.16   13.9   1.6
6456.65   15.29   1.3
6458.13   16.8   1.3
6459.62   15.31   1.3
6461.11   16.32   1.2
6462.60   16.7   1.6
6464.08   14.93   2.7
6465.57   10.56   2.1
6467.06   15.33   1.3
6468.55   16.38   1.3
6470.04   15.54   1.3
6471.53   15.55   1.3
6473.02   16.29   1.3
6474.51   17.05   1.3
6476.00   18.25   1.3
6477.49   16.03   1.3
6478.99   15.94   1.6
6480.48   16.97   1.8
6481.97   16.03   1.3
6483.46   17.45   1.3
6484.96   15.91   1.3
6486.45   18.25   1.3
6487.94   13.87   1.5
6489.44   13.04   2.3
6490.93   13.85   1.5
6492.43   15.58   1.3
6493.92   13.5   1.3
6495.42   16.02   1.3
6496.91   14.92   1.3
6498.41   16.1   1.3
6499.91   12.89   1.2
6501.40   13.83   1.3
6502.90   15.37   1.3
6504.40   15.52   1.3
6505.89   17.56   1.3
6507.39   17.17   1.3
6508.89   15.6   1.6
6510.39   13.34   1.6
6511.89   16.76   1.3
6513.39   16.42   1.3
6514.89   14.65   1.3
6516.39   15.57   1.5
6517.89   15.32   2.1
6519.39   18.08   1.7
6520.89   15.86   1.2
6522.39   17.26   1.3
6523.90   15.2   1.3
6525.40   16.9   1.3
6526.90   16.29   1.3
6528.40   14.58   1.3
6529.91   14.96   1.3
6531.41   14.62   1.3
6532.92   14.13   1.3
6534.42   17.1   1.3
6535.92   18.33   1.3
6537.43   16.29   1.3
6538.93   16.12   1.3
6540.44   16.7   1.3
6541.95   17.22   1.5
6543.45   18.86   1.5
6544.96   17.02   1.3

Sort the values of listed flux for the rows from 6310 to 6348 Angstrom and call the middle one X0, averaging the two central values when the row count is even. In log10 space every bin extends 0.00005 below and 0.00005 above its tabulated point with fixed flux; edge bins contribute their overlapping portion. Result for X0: 16.4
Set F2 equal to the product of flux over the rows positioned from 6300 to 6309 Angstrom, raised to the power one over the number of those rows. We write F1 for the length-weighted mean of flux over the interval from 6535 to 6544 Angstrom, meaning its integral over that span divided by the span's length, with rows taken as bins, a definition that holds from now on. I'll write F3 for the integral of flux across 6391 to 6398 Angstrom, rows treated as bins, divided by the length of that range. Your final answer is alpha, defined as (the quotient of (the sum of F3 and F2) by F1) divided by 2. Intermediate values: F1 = 17.2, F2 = 16.2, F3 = 15.8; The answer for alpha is 0.93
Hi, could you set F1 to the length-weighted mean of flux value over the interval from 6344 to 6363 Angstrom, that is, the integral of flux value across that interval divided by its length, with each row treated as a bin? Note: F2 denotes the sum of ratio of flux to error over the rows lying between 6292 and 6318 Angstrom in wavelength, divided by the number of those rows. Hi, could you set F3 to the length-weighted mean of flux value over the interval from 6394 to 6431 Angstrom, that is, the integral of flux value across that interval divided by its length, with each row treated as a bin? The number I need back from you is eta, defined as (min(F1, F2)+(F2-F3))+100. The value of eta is 107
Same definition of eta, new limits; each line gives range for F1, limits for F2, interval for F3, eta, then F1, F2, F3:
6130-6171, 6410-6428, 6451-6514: 106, 15.8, 10.8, 15.6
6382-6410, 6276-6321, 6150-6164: 108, 15.8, 12.0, 16.0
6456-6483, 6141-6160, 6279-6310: 107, 15.9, 11.8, 16.1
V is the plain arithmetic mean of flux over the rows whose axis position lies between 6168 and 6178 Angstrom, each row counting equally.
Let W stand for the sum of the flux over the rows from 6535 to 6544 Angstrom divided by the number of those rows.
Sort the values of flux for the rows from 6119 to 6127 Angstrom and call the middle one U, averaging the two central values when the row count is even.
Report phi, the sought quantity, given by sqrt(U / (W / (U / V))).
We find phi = 1.05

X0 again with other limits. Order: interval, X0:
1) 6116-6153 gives 16.5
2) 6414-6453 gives 15.8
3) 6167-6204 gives 15.8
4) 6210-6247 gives 14.8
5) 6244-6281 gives 14.9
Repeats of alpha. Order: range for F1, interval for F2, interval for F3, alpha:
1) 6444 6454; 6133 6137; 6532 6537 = 1.05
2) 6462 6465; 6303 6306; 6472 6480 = 1.06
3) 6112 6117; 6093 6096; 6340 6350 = 1.13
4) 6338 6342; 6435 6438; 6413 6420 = 0.99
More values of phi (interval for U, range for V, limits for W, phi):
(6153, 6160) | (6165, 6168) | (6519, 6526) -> 1.02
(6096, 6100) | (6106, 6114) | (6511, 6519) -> 0.97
